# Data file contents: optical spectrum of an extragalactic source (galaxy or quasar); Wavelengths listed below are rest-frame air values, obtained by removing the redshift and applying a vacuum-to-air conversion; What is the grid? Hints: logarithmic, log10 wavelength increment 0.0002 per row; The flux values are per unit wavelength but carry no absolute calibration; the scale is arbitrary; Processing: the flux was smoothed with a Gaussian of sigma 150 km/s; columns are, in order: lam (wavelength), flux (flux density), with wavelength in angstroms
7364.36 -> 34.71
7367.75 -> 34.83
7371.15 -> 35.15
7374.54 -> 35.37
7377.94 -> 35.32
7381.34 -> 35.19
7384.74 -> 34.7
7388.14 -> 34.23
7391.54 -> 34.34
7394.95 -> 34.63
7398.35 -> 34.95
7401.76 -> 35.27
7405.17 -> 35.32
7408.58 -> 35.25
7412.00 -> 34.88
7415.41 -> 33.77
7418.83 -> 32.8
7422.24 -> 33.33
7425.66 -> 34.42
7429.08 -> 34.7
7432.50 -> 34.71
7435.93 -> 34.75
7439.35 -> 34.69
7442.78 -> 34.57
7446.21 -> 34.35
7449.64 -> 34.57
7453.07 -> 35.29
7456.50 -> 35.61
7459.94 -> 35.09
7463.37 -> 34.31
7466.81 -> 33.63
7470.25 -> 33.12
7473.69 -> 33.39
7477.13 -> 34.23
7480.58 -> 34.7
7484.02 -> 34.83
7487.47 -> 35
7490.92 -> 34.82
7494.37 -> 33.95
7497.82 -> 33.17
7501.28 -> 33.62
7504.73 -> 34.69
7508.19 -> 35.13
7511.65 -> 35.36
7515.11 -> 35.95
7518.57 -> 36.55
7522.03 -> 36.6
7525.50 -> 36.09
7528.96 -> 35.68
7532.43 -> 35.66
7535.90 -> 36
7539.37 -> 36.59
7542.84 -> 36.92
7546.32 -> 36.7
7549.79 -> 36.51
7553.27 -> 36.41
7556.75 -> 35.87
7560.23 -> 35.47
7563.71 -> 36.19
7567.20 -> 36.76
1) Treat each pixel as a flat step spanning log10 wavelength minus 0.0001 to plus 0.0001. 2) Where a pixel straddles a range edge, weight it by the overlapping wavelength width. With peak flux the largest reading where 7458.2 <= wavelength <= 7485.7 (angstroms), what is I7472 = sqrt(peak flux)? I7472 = 5.92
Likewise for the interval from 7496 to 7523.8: 6.05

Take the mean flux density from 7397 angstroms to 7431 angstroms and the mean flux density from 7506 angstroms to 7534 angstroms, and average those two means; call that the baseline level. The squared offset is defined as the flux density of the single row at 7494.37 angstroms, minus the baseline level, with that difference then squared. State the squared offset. 1.5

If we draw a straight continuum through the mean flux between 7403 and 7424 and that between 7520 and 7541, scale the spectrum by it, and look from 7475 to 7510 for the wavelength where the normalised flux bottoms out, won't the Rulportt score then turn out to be 7497.82 angstroms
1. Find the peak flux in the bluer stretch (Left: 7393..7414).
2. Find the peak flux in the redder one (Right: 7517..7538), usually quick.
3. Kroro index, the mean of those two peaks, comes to 36.0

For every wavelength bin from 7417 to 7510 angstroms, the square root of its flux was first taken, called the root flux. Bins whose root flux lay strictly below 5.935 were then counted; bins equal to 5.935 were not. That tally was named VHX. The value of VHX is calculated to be 25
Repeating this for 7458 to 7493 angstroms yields 10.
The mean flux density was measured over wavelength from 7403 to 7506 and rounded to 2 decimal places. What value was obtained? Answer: 34.39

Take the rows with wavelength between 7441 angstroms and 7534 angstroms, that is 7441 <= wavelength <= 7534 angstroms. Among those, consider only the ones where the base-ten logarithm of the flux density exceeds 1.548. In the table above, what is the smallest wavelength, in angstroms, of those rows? 7456.50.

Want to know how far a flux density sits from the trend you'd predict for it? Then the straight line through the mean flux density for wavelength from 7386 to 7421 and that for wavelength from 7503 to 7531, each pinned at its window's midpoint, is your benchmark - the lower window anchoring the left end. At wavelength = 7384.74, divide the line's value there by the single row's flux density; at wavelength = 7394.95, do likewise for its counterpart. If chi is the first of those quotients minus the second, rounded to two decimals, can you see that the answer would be -0.01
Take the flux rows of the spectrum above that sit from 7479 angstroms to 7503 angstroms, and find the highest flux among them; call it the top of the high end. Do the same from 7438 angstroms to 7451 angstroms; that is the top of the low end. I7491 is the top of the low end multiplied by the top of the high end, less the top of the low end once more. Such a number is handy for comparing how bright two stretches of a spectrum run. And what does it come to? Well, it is 1179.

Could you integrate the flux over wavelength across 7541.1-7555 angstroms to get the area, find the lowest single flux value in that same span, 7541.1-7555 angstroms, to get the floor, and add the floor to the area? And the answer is 546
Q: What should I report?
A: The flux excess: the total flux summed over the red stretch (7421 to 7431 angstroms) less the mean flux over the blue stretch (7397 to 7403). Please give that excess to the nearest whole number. 67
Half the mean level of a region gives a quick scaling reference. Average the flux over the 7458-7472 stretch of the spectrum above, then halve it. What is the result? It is 17.0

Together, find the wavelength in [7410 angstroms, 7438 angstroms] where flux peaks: 7412.00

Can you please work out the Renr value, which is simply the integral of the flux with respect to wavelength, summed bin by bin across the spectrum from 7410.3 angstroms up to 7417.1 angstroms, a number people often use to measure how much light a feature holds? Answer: 234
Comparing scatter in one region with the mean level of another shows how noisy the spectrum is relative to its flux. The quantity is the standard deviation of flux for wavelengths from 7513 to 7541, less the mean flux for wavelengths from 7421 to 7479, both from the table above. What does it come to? -34.0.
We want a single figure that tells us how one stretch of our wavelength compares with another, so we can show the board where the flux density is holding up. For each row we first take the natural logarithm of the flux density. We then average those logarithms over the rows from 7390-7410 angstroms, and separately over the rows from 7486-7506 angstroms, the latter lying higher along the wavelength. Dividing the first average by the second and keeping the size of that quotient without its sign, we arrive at 1.01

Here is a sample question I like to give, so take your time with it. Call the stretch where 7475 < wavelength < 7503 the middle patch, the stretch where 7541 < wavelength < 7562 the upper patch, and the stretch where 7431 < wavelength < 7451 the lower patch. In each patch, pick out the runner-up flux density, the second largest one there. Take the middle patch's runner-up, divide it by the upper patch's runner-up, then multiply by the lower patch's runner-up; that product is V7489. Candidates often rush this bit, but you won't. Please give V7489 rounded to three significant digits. 32.9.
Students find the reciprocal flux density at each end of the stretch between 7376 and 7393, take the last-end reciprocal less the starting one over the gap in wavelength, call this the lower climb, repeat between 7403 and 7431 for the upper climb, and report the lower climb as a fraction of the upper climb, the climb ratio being 2.8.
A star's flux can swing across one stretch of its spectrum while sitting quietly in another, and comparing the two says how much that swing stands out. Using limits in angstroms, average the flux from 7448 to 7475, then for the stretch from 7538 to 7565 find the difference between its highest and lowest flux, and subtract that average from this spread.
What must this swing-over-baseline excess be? -32.9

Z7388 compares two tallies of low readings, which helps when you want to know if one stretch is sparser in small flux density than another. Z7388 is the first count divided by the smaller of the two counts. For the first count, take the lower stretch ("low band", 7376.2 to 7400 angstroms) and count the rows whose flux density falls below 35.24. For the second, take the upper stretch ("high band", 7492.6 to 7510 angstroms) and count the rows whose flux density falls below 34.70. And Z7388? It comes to 1.5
